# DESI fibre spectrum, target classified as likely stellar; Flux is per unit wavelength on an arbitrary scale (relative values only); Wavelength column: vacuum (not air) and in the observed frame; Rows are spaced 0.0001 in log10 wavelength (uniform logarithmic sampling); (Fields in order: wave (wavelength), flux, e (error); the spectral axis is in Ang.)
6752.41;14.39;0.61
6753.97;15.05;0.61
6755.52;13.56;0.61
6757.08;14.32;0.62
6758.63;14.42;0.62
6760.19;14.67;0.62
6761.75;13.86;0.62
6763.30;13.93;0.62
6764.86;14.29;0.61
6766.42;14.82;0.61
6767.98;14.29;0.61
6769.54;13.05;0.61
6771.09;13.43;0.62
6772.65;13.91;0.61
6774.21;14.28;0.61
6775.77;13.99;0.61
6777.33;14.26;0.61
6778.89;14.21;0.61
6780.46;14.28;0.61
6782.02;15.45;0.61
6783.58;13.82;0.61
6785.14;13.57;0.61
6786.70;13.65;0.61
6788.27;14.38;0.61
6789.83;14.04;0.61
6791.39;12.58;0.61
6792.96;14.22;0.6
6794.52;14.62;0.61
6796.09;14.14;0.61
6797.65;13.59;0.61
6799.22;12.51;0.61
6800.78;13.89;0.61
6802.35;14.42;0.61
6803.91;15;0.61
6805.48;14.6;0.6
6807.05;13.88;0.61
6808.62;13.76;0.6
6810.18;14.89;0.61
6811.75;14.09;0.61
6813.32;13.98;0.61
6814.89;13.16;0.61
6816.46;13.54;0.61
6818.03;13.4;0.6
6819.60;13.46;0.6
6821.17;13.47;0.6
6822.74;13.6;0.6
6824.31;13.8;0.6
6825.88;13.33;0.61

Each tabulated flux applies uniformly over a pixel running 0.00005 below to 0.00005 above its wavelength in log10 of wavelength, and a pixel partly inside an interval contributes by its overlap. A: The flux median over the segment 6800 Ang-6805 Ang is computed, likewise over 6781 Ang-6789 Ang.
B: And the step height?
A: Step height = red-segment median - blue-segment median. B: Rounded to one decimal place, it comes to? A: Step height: 0.6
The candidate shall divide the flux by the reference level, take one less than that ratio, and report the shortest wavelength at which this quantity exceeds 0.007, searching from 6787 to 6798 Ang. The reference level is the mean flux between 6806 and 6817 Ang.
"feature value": 6788.27 Ang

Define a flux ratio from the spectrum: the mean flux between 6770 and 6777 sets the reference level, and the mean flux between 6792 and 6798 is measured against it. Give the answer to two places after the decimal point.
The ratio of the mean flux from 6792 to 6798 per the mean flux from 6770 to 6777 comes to 1.02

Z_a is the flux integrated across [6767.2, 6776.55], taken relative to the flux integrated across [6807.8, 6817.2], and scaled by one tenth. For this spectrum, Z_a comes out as 0.099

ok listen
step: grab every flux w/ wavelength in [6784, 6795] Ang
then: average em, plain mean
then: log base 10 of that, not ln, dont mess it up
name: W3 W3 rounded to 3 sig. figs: 1.14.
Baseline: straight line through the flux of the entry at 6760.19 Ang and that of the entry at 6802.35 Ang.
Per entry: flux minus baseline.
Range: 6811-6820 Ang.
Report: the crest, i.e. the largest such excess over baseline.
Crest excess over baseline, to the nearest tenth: -0.3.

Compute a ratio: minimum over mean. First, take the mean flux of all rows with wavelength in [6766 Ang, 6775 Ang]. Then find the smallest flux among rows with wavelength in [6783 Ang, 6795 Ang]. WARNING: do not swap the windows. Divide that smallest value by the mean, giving 0.90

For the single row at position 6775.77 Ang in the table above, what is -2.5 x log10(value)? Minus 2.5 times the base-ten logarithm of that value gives -2.86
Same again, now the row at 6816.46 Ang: -2.83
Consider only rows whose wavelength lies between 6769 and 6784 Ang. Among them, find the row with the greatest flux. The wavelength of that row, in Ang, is 6782.02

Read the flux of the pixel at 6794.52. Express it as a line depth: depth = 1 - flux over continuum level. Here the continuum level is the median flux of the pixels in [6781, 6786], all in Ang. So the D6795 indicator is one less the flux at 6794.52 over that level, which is -0.06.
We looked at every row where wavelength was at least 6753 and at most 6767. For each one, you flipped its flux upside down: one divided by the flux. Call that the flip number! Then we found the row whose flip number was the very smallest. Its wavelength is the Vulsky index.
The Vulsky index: 6753.97 Ang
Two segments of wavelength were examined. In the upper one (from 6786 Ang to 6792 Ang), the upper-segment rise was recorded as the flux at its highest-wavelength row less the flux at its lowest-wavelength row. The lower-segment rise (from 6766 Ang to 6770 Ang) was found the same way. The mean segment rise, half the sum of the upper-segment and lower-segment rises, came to -1.42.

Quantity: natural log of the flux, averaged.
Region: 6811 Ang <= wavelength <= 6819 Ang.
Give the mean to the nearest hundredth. 2.61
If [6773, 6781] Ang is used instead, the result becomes 2.65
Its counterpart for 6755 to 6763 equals 2.65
